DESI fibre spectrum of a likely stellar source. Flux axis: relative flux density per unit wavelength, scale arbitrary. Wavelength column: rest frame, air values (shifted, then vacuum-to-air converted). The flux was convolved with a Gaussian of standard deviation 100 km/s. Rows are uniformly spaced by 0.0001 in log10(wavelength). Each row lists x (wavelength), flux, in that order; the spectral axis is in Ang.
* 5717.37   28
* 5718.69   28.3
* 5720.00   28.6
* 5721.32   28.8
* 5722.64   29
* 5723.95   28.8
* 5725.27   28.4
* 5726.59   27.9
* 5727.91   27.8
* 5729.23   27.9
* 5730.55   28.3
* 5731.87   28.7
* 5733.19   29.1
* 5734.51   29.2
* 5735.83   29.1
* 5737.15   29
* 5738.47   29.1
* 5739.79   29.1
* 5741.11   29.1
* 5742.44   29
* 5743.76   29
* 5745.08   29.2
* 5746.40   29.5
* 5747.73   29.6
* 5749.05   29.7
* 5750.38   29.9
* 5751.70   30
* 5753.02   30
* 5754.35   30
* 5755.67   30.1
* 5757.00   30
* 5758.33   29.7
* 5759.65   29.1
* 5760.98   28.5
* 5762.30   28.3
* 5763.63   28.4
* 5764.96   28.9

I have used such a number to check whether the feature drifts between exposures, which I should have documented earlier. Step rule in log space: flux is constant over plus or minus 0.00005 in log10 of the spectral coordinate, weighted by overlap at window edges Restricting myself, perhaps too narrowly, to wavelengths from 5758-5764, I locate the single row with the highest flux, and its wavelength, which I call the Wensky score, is 5758.33 Ang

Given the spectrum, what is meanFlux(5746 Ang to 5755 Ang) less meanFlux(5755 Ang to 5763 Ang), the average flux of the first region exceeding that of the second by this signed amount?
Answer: 0.5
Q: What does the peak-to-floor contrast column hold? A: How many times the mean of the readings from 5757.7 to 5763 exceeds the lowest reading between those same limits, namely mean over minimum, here 1.02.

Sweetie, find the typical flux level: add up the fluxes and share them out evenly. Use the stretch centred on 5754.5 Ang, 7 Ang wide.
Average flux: 30.0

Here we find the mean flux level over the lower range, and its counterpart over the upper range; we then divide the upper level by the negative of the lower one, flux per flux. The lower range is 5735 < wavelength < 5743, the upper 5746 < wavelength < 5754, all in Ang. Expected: -1.02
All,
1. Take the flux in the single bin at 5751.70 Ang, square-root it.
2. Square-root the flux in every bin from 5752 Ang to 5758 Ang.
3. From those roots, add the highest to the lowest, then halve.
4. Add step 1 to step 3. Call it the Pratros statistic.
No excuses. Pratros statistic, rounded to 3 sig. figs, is 11.0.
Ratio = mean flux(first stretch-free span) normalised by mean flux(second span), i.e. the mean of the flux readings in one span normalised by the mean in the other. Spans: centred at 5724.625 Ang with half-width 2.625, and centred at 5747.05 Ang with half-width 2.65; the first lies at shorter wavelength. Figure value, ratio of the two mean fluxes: 0.967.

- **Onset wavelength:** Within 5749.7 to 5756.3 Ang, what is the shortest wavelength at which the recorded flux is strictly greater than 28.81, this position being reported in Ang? 5750.38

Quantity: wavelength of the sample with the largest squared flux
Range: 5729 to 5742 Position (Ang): 5734.51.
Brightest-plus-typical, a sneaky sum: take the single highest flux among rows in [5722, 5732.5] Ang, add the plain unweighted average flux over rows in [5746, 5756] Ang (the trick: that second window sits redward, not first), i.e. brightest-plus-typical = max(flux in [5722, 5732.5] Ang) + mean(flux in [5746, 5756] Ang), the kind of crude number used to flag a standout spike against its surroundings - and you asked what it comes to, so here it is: 58.85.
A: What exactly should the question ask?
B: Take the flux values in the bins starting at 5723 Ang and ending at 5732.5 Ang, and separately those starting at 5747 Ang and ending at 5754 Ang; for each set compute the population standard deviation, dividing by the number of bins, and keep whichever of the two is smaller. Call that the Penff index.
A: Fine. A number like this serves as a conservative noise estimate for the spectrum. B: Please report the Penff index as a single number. 0.16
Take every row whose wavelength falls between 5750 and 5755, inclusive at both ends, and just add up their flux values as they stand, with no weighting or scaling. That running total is 120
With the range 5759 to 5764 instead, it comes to 114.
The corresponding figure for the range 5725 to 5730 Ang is 112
